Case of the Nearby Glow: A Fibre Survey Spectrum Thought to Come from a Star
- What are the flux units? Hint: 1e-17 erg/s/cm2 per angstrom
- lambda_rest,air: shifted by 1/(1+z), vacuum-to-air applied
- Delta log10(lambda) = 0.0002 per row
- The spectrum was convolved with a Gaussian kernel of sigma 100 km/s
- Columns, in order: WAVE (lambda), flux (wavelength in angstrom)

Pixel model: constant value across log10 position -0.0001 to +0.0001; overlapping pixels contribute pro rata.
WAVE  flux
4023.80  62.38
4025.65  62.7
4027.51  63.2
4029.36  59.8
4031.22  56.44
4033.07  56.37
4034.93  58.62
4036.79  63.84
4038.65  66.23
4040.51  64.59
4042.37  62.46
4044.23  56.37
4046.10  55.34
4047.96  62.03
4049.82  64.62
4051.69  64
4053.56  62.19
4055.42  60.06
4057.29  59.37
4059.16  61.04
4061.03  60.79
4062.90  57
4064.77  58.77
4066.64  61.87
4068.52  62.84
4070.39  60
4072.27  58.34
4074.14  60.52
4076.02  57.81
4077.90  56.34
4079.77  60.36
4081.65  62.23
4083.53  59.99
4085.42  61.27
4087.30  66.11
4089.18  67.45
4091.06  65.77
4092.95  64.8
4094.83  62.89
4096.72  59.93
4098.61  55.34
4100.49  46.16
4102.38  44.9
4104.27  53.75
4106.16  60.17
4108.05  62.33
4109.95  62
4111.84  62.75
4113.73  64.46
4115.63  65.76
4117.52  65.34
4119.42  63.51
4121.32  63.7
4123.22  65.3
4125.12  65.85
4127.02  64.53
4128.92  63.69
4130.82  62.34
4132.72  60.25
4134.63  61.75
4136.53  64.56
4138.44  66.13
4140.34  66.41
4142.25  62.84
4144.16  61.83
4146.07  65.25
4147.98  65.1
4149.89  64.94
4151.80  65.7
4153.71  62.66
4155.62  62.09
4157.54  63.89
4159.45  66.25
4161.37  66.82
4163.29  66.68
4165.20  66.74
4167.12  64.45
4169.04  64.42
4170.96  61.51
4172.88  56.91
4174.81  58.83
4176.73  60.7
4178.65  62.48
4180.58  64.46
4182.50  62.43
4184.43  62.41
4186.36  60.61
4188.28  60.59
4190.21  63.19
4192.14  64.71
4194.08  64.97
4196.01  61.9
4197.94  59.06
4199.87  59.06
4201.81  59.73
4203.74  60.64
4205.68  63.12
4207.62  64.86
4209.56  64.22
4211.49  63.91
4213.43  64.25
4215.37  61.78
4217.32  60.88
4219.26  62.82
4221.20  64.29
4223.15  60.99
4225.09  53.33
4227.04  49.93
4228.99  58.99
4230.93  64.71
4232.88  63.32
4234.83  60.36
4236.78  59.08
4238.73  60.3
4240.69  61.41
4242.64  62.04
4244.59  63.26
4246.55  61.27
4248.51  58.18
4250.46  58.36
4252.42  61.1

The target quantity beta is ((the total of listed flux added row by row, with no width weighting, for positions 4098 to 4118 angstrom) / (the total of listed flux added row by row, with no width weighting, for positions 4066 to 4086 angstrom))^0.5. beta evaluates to 0.99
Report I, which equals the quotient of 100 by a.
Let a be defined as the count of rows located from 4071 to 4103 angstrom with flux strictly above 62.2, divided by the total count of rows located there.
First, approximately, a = 0.35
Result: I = 283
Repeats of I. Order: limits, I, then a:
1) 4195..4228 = 243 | 0.41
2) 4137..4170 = 113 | 0.88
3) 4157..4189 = 155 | 0.65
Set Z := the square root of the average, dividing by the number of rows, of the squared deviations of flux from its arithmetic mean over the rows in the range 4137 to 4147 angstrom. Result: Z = 1.8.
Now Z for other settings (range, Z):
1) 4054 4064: 1.4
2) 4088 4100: 4.0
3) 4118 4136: 1.7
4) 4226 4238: 4.7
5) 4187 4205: 2.2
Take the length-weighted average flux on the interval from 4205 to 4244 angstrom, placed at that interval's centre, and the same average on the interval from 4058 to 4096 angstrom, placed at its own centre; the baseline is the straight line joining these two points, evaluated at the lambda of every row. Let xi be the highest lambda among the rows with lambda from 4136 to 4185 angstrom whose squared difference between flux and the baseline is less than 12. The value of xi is 4184.43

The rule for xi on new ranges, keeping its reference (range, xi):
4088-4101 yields 4096.72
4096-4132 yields 4130.82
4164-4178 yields 4176.73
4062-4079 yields 4074.14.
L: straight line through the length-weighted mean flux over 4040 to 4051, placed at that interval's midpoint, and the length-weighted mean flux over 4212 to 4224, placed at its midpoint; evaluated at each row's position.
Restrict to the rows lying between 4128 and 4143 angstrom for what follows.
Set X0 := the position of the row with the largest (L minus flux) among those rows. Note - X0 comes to 4132.72 angstrom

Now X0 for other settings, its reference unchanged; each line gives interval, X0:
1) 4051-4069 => 4062.90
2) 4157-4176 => 4172.88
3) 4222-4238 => 4227.04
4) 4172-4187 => 4172.88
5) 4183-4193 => 4188.28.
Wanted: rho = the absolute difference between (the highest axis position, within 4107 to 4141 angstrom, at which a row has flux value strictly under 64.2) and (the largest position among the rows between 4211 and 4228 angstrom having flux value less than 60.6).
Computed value 92.4 angstrom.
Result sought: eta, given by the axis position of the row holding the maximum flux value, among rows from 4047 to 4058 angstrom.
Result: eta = 4049.82 angstrom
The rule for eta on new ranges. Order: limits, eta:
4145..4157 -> 4151.80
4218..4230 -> 4221.20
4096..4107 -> 4106.16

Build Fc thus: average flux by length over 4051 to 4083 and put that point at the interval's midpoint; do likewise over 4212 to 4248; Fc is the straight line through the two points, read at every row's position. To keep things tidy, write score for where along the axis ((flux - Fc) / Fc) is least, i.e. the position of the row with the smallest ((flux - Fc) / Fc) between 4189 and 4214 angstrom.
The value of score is 4199.87 angstrom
